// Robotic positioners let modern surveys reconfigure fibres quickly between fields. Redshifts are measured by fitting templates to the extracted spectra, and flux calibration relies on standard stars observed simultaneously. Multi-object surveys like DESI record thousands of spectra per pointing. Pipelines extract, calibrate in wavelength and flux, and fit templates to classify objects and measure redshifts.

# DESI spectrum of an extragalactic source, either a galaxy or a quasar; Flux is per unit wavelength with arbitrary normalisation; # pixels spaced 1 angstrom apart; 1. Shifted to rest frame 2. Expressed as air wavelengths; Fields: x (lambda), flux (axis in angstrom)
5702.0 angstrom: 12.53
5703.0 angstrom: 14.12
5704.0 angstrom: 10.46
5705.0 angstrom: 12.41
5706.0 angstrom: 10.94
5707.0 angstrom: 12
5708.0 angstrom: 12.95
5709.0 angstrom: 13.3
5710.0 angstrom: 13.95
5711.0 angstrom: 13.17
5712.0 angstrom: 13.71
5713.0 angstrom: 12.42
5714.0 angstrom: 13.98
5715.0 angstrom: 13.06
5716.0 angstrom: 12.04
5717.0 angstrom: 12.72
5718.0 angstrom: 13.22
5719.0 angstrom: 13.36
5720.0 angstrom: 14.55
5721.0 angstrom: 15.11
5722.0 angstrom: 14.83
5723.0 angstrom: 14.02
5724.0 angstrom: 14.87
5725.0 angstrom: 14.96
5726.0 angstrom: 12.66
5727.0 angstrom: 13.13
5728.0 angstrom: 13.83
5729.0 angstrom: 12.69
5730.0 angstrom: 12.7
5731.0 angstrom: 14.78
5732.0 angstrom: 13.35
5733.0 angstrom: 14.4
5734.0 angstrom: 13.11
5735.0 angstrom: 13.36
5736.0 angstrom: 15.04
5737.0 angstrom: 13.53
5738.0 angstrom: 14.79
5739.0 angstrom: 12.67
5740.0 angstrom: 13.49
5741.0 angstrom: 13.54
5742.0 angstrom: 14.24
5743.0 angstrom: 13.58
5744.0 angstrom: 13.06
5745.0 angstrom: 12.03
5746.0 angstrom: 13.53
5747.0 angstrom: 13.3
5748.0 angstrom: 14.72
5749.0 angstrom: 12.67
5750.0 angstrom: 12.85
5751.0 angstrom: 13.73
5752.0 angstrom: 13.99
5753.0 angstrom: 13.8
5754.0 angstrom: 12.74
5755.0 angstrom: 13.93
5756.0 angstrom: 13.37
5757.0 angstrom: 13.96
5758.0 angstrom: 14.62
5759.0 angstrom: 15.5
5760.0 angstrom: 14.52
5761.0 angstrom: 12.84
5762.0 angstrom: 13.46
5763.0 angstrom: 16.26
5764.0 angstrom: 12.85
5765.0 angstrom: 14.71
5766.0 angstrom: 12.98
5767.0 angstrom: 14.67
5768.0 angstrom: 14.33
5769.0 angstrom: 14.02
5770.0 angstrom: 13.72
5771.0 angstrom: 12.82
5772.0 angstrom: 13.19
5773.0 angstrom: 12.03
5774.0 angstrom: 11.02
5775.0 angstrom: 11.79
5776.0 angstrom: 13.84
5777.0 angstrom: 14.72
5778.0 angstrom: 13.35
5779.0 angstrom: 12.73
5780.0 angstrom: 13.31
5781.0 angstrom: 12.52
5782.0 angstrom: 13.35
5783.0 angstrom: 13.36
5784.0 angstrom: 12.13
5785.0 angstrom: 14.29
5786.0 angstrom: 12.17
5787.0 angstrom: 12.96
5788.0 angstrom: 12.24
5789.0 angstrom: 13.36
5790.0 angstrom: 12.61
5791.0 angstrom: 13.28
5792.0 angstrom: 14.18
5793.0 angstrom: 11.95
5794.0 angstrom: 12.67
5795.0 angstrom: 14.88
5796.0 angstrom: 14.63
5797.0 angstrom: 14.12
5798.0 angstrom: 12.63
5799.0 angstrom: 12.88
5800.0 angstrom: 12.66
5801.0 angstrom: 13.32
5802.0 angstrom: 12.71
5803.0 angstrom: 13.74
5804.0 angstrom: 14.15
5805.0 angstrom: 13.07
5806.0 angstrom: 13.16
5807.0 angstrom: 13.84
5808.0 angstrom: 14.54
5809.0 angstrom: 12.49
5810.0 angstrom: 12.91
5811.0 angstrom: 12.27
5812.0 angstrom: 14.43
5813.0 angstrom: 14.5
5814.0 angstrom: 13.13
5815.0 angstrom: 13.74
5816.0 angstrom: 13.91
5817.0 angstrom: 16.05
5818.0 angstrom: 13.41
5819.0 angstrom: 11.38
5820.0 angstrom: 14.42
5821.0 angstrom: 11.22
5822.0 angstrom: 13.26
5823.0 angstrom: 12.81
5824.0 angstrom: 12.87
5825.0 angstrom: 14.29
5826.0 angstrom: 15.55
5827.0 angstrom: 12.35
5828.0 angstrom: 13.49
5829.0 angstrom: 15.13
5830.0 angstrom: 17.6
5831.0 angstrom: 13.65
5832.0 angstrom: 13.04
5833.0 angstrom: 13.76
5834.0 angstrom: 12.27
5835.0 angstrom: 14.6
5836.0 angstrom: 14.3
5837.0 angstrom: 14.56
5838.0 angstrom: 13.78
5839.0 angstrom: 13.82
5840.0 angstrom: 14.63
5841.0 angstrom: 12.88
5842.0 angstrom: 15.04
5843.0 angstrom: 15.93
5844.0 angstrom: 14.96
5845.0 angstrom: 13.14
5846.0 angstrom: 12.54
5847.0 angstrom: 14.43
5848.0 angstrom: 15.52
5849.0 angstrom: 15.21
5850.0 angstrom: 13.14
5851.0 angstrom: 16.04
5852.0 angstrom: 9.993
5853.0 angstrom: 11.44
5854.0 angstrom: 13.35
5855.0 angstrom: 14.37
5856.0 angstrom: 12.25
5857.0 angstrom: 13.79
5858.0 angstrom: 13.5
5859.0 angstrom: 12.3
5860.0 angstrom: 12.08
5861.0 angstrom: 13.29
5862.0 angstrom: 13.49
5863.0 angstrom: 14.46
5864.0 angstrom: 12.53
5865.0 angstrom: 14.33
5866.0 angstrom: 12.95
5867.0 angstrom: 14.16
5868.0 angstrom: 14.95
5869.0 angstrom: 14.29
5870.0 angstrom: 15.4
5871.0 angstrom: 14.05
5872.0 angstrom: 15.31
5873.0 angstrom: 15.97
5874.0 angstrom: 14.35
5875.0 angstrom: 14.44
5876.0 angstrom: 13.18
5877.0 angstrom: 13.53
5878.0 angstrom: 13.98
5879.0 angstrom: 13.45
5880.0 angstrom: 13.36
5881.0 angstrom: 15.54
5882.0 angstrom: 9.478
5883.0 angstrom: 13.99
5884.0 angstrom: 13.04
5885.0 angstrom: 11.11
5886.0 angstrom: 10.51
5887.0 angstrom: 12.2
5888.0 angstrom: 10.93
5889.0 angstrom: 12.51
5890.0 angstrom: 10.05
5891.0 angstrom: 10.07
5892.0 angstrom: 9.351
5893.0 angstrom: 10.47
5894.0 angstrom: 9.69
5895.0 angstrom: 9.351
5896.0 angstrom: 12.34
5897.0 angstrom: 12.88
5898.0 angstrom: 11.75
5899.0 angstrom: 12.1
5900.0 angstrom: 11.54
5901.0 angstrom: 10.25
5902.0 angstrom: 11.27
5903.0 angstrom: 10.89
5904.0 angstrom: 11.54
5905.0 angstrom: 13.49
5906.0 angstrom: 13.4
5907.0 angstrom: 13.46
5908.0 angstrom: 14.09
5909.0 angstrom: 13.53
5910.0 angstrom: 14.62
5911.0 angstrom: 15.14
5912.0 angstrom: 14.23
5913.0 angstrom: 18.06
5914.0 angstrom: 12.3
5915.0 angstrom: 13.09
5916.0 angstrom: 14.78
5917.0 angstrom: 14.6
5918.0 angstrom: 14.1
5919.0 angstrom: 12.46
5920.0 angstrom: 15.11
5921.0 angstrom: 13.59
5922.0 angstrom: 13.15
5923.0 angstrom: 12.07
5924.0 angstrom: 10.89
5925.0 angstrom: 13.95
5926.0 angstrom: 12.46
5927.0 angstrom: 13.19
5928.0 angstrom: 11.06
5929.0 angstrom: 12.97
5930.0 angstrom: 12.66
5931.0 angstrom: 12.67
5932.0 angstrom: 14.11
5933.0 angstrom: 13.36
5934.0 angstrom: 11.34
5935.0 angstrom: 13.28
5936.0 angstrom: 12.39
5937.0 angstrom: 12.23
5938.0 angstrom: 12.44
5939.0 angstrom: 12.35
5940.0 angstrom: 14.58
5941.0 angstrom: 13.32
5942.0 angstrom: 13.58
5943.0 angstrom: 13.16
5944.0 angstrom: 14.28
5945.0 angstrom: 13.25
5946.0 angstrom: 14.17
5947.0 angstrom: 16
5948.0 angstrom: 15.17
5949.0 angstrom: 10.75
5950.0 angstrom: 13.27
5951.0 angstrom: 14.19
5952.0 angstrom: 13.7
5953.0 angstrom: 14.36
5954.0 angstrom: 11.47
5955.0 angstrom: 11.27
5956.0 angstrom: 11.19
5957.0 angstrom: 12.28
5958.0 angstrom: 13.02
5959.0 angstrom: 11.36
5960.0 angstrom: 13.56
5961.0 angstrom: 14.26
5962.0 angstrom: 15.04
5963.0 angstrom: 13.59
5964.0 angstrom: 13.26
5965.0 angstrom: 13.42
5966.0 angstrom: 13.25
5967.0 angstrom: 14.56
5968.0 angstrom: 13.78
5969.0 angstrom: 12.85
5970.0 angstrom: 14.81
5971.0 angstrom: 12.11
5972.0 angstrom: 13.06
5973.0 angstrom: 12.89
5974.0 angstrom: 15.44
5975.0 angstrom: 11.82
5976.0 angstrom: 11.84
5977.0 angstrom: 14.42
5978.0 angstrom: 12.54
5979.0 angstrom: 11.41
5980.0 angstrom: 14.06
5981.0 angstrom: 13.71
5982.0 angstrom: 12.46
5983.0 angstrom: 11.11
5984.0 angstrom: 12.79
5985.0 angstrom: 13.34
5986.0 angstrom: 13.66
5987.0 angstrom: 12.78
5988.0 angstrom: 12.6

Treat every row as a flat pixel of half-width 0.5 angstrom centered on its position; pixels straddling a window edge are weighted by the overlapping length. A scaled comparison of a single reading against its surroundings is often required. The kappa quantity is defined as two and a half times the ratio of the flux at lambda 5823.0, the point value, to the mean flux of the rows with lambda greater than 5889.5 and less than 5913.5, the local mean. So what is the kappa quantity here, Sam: 2.62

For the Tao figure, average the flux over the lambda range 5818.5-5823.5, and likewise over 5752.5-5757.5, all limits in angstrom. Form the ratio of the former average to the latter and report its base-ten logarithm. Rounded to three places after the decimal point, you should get -0.031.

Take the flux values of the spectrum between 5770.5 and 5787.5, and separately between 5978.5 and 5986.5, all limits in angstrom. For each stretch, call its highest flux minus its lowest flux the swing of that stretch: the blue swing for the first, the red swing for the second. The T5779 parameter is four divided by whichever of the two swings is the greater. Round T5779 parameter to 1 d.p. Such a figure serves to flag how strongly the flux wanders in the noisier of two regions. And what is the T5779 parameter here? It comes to 1.1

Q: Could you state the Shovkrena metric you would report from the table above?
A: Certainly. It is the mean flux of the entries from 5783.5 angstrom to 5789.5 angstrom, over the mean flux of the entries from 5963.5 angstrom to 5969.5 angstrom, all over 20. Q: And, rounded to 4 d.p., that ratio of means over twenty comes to 0.0476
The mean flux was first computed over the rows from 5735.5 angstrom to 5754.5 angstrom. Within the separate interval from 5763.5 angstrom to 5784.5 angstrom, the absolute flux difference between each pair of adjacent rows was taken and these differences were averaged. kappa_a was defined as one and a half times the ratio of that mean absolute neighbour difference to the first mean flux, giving 0.10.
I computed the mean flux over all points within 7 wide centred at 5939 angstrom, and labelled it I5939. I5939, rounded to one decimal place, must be 13.0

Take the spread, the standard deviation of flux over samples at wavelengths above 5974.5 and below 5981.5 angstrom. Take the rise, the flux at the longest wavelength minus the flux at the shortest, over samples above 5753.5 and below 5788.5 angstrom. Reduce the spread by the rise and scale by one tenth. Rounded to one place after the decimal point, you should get 0.2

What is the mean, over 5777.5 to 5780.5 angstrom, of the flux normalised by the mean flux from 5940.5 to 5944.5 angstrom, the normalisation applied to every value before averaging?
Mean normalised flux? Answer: 0.97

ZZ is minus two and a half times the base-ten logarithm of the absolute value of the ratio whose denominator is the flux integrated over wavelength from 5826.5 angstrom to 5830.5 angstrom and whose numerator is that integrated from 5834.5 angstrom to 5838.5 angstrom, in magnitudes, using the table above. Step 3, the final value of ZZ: 0.025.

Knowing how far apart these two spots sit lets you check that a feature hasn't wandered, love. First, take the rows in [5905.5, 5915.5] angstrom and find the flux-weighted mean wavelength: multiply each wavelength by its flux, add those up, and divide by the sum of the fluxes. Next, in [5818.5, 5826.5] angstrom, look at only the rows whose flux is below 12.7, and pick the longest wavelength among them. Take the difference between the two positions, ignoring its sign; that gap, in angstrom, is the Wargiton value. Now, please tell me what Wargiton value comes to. 89.5 angstrom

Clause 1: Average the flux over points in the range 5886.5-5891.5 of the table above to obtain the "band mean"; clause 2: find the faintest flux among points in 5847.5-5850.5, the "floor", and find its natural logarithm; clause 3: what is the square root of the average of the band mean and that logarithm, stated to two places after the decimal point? 2.62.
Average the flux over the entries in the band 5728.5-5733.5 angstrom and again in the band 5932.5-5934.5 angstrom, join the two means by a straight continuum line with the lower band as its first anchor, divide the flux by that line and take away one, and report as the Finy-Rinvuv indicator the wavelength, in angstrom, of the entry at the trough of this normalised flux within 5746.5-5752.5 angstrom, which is 5749.0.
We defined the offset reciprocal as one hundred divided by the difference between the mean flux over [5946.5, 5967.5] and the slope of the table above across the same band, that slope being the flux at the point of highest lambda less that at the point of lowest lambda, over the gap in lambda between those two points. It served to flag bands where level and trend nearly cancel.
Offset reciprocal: 7.5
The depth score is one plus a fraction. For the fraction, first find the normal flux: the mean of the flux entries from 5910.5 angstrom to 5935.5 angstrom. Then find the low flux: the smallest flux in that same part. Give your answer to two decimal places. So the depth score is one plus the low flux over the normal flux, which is 1.81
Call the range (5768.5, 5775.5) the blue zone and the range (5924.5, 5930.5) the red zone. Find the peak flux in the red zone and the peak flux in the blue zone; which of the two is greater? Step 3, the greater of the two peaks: 14.0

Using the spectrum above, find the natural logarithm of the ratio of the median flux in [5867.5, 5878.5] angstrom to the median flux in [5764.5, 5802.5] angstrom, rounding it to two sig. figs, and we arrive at 0.081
